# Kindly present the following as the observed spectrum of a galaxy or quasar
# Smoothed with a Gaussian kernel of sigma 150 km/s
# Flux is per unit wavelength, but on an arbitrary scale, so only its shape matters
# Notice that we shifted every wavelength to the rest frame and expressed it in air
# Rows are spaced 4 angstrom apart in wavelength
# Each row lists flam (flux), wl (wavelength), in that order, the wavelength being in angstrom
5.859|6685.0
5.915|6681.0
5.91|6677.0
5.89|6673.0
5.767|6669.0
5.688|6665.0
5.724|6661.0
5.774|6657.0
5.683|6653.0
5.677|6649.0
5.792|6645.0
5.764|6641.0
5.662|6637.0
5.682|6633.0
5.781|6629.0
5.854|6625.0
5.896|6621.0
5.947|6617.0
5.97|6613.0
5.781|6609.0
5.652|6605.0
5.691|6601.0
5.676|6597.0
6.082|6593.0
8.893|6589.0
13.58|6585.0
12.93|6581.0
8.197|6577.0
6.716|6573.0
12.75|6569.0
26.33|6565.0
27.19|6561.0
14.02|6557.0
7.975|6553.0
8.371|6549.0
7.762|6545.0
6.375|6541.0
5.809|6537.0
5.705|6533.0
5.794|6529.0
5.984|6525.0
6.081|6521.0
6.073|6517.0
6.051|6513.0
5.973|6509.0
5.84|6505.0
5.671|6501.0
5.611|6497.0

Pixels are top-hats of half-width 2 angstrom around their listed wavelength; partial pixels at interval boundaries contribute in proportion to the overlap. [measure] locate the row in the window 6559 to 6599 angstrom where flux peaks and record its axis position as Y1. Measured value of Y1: 6561.0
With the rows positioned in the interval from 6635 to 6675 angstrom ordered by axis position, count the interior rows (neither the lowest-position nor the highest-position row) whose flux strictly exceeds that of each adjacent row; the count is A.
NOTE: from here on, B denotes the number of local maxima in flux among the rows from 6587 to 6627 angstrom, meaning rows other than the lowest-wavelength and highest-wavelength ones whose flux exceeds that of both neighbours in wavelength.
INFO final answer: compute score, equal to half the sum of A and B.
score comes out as 2.0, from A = 2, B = 2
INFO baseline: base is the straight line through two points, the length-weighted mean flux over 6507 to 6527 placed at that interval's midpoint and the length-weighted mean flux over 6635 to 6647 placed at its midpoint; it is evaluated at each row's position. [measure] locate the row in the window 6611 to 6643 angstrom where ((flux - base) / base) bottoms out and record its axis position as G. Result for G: 6637.0 angstrom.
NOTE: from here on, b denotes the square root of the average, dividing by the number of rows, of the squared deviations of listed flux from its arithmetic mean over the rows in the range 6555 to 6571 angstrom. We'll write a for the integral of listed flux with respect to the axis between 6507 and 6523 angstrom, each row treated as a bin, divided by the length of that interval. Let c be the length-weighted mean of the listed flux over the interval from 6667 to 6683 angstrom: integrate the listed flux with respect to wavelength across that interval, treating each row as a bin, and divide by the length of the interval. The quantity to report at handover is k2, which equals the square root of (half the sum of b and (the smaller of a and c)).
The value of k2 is 2.51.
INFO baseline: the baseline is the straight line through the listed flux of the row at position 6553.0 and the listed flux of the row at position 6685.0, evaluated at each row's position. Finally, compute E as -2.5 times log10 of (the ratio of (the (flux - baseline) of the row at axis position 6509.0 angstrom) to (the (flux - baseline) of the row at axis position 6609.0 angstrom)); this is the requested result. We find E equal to -0.8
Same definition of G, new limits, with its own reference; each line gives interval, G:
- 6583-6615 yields 6605.0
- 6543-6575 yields 6573.0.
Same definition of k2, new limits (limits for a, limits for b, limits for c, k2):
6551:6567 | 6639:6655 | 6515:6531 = 1.74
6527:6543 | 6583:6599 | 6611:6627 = 2.13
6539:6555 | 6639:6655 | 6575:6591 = 1.96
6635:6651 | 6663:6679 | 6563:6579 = 1.71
